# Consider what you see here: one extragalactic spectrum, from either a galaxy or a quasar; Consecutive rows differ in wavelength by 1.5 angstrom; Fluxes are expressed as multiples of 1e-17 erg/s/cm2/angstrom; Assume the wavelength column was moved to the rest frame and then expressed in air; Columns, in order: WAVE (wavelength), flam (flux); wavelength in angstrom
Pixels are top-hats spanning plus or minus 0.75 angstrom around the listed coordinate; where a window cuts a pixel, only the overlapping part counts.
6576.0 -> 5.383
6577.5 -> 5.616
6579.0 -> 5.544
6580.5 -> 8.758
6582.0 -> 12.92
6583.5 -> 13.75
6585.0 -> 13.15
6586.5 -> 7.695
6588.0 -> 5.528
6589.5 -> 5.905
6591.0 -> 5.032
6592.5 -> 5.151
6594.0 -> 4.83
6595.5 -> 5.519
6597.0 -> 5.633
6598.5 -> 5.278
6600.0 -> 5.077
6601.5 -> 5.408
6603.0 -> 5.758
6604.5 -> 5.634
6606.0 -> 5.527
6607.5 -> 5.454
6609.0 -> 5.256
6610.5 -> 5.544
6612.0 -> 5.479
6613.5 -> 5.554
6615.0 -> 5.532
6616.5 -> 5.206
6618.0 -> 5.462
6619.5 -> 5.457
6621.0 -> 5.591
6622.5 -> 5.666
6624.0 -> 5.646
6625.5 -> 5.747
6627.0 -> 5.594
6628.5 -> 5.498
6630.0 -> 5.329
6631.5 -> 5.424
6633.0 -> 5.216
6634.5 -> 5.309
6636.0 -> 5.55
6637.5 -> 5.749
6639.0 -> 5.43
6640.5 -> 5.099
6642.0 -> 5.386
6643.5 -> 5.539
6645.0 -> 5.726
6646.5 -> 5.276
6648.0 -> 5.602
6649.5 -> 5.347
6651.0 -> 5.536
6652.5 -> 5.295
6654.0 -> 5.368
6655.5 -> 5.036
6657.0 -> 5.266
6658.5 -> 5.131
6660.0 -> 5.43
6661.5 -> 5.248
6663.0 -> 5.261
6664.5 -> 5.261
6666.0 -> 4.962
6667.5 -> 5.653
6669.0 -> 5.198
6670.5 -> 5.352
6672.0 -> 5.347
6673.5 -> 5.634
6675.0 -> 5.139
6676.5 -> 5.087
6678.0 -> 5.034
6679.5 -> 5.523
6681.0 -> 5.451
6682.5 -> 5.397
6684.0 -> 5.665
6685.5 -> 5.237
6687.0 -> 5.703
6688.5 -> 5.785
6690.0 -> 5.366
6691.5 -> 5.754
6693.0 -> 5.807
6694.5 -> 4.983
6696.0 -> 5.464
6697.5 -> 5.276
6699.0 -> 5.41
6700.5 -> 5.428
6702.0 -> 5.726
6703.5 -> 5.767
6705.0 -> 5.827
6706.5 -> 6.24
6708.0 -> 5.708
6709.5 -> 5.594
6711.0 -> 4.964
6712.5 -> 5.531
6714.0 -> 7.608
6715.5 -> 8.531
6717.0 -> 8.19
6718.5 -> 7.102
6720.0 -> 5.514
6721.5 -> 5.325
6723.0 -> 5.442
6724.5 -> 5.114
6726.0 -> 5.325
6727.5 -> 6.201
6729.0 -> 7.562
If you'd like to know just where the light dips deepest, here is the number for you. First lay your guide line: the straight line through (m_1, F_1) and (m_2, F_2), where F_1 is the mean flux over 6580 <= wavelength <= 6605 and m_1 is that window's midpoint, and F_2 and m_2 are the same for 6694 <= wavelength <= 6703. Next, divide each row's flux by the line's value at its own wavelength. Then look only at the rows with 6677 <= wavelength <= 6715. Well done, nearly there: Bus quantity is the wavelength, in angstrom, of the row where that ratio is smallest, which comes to 6678.0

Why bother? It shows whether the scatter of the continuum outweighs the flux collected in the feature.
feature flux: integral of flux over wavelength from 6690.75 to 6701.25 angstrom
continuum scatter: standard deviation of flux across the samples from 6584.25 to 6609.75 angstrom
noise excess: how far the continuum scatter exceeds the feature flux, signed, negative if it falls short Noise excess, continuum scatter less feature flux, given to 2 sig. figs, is -55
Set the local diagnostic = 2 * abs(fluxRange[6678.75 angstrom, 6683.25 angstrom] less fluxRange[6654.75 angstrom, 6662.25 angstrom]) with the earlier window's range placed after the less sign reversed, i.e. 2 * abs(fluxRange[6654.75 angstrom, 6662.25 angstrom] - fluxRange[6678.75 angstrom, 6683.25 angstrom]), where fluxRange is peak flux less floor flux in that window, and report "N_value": 0.54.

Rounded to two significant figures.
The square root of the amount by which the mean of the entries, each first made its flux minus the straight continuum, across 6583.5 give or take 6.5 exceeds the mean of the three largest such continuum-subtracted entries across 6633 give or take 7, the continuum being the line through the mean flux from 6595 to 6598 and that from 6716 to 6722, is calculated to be 1.9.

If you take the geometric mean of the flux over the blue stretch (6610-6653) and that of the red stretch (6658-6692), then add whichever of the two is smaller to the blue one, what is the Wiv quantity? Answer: 10.8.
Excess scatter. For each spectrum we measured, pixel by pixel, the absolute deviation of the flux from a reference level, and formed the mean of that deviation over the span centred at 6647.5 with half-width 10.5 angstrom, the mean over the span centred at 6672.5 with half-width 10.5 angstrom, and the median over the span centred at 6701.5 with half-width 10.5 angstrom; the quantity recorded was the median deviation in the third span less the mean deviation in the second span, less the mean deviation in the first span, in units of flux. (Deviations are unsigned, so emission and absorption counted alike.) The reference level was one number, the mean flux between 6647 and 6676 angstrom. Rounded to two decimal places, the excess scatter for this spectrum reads 0.03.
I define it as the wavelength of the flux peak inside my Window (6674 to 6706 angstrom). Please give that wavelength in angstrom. 6705.0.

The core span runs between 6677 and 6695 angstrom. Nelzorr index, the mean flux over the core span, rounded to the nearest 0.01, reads 5.48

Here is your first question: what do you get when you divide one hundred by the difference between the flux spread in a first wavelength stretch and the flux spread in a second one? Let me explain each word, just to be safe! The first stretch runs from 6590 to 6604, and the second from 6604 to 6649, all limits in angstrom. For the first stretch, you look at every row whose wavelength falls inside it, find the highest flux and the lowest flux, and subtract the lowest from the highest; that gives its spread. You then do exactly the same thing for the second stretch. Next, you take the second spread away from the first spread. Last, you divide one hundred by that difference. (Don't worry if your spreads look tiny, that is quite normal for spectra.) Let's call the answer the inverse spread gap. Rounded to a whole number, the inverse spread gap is 360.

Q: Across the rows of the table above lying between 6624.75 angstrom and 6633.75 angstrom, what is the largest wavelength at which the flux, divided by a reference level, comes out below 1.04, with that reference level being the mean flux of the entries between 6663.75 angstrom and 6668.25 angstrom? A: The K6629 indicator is 6633.0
